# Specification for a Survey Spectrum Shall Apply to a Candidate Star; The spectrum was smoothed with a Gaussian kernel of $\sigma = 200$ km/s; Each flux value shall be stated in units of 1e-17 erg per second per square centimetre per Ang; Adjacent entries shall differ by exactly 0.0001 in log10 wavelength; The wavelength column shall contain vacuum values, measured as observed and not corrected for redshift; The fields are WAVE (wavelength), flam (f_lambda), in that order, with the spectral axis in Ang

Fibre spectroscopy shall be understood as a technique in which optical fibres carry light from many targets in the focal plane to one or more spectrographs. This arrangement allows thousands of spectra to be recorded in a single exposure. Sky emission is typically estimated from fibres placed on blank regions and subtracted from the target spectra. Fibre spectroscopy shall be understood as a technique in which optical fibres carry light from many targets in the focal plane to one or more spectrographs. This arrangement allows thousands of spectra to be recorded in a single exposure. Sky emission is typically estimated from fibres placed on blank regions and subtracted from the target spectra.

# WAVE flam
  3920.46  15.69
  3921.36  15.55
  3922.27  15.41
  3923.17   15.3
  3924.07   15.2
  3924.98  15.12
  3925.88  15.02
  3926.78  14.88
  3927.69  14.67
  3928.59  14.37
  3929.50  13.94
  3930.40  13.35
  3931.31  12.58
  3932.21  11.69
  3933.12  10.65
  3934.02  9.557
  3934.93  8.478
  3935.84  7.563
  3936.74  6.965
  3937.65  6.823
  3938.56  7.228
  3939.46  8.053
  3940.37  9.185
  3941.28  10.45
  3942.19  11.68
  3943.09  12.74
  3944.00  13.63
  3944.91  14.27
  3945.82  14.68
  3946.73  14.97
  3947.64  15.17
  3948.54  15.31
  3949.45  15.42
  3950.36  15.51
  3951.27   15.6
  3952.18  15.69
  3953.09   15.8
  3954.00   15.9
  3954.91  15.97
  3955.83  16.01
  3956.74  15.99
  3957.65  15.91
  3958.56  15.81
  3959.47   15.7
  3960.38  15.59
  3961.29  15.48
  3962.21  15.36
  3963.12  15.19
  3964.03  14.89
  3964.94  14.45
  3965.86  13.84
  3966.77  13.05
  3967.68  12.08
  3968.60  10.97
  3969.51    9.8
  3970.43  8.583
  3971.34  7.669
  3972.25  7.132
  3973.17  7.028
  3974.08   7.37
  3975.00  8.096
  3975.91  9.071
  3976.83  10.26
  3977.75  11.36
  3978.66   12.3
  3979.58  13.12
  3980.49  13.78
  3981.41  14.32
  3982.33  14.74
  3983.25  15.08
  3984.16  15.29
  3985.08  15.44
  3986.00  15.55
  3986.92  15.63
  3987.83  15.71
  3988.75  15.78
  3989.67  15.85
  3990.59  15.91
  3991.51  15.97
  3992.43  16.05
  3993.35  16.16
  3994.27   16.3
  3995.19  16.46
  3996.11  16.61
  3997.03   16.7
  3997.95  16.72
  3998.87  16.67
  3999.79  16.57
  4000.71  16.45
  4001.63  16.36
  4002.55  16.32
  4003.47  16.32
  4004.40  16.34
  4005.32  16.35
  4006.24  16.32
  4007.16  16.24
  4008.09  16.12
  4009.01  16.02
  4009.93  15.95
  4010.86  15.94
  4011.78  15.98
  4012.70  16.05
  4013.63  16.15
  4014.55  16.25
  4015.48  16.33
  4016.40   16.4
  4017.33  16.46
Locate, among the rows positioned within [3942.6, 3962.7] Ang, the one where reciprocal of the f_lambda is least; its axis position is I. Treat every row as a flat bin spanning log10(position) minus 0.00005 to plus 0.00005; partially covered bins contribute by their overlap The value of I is 3955.83 Ang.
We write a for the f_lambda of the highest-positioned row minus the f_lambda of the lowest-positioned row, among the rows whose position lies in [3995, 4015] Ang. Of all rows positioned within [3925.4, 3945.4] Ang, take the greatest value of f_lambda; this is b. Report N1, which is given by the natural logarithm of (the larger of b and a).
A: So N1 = 2.71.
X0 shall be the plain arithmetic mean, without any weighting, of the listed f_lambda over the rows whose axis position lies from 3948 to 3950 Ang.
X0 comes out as 15.4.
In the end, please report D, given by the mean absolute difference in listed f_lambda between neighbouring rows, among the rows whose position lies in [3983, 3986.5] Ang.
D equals 0.16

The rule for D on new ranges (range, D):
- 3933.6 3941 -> 0.73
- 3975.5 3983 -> 0.81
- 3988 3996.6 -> 0.10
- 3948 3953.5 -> 0.10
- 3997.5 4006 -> 0.05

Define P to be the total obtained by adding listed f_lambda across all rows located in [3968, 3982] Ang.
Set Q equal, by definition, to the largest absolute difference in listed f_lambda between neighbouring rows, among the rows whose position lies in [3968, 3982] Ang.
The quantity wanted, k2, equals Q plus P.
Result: 152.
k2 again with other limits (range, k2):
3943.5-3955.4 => 199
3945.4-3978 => 478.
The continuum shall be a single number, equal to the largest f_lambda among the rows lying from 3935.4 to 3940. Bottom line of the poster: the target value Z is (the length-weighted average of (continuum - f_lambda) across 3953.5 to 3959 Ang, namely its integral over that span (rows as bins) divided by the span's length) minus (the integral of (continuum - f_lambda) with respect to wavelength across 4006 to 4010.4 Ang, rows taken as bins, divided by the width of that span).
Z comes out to 0.2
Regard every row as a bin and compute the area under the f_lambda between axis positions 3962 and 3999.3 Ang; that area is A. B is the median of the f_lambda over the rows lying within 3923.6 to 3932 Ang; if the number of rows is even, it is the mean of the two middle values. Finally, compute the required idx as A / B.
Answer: 34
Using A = 502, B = 14.7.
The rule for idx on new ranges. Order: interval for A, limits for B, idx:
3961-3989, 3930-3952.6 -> 28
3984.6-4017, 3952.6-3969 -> 34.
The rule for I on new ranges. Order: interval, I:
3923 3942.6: 3923.17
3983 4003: 3997.95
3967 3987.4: 3986.92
